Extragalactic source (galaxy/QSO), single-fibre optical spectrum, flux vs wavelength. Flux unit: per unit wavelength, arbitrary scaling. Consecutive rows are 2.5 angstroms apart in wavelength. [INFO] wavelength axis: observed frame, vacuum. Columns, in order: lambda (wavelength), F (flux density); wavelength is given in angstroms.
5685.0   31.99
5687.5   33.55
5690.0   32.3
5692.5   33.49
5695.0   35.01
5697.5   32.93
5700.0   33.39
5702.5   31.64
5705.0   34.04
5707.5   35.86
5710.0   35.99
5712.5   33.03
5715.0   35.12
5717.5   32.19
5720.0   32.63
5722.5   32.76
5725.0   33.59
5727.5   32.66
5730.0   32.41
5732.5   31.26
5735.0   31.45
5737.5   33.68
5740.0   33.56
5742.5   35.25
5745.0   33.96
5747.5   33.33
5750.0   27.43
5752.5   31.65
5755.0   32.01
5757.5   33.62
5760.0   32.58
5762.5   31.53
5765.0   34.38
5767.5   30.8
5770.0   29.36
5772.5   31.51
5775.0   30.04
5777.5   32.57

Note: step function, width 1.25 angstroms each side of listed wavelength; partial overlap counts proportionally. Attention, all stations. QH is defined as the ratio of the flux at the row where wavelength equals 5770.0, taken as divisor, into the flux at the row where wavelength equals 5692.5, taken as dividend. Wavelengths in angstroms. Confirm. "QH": 1.14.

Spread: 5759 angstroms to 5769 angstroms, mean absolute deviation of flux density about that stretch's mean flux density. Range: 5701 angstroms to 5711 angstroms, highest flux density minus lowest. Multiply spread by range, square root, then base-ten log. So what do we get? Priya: 0.35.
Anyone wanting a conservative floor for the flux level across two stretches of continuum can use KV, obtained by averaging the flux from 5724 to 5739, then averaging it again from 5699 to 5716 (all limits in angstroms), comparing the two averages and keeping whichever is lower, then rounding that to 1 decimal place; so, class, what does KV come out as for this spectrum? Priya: 32.5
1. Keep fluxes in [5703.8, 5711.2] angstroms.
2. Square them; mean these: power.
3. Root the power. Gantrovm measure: 35.3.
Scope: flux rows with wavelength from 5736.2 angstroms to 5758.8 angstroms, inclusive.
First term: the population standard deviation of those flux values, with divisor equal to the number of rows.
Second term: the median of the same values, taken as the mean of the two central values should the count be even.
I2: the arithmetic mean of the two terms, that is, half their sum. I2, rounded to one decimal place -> 17.8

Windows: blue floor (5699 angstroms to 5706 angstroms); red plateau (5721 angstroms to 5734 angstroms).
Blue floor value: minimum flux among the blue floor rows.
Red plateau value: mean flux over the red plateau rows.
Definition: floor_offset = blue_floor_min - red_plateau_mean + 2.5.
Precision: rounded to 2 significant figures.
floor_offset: 1.6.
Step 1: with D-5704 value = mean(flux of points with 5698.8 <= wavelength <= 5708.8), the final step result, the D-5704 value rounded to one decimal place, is 33.7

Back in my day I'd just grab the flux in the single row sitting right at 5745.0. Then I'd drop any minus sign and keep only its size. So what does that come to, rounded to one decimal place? 34.0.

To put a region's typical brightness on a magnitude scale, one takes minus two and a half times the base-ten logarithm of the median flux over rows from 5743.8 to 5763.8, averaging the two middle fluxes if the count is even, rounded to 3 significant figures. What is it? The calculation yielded -3.77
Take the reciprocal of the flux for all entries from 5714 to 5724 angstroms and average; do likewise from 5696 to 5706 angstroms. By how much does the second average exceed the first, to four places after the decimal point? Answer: 0.0001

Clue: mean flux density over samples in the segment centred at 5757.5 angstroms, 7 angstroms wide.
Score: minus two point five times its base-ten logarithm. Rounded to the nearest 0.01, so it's -3.79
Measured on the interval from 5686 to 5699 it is -3.81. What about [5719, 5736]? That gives -3.78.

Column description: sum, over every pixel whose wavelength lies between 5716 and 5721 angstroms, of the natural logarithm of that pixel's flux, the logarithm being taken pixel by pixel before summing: 6.96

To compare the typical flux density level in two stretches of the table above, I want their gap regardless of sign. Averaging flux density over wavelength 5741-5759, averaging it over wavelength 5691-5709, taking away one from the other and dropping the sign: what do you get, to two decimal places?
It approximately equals 1.30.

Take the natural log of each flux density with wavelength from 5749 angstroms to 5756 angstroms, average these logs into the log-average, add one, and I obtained 4.41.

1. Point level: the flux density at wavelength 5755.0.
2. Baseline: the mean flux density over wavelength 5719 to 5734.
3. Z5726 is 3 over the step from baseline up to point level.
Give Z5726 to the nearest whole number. -6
